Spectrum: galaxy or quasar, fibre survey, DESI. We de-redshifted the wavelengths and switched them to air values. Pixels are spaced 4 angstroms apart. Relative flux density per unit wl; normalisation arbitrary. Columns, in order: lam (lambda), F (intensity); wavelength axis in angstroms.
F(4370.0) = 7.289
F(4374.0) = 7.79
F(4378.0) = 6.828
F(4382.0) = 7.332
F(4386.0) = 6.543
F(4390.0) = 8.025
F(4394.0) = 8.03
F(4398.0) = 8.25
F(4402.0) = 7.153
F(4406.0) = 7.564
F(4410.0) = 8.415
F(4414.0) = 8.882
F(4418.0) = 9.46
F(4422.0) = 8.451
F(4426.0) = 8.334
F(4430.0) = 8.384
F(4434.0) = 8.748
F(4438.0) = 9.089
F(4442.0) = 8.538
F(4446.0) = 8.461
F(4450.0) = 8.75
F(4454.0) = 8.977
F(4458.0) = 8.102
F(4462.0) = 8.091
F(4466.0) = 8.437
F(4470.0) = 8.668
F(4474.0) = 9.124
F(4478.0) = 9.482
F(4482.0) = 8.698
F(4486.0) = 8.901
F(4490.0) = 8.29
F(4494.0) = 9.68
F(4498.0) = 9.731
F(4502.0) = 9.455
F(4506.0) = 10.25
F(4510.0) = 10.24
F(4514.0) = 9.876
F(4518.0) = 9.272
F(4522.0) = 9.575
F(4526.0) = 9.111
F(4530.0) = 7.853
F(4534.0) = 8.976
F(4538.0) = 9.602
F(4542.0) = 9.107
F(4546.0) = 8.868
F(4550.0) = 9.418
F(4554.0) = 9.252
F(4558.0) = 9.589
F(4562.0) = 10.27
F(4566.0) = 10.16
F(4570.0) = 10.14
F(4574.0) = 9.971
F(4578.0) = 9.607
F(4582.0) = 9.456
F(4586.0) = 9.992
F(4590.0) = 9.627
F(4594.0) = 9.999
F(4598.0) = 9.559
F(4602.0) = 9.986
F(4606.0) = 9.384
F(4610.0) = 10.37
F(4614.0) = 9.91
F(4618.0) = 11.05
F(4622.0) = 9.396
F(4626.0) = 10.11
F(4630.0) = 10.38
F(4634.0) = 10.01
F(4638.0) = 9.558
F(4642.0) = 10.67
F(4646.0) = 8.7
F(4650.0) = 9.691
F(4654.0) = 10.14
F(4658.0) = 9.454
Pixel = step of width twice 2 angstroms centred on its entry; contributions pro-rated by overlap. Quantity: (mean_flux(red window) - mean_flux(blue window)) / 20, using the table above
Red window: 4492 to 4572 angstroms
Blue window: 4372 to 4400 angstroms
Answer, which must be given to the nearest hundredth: 0.10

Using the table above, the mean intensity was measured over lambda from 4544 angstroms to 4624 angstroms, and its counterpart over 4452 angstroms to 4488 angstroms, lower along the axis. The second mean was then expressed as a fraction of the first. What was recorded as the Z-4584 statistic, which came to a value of 0.89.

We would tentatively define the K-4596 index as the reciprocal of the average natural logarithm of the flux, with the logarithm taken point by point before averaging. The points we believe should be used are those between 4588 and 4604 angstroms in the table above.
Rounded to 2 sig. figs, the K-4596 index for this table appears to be 0.44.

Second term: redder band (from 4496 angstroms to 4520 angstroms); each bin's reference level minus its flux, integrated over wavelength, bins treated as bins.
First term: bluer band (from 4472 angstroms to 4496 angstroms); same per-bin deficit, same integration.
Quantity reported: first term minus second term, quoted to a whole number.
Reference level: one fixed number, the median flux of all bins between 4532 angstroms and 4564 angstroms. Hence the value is 19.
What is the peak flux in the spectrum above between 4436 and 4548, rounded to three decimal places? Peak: 10.250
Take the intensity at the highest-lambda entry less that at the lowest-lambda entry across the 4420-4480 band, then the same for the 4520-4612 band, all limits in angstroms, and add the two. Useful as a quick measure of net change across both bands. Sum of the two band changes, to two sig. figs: 1.8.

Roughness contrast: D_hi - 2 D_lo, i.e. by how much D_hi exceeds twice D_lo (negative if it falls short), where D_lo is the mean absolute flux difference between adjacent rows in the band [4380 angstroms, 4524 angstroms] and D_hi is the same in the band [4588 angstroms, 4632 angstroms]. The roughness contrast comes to -0.24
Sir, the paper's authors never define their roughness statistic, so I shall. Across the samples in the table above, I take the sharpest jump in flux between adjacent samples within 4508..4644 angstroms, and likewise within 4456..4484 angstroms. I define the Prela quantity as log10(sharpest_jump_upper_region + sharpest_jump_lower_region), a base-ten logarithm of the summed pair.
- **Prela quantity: 0.39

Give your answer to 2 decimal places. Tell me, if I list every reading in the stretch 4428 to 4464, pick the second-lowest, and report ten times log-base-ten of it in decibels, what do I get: 9.09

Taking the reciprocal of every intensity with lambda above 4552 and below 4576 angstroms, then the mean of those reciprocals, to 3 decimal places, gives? 0.101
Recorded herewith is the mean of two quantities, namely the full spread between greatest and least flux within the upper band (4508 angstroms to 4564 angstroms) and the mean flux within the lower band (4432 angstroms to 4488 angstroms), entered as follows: 5.6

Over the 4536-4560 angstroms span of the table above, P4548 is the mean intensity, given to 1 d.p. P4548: 9.3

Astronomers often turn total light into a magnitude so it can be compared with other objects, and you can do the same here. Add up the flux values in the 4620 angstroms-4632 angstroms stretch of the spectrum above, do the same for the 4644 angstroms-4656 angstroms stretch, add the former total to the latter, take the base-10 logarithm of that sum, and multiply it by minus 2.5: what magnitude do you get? -4.42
